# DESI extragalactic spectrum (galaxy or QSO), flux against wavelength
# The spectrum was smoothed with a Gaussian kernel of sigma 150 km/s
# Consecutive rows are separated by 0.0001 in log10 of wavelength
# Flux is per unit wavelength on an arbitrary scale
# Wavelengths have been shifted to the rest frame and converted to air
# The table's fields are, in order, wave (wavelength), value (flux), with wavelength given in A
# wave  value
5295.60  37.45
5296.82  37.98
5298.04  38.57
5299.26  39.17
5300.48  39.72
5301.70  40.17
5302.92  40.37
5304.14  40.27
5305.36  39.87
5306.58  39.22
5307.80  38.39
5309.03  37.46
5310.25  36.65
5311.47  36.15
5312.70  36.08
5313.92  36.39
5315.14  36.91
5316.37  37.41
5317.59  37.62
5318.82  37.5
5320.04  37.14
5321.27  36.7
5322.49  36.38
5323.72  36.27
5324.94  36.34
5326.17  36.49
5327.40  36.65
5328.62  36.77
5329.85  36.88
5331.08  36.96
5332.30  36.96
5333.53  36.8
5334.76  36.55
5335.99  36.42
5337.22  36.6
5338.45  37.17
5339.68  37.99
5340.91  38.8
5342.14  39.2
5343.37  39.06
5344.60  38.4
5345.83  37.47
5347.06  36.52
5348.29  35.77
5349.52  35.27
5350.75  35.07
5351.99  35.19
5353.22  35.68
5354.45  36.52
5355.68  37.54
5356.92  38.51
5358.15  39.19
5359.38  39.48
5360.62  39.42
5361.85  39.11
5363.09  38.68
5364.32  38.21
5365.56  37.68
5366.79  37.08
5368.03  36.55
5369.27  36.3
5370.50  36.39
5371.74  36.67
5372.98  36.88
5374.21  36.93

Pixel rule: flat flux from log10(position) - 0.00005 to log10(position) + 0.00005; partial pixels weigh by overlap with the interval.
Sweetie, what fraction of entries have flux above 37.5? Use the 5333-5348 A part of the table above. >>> 0.42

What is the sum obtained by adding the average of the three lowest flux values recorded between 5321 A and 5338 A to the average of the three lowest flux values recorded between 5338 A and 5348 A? 73.4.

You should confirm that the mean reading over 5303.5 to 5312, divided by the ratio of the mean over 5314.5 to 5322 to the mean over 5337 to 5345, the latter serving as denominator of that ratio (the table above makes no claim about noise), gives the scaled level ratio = 39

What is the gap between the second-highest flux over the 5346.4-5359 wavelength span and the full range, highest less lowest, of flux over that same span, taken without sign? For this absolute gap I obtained 34.4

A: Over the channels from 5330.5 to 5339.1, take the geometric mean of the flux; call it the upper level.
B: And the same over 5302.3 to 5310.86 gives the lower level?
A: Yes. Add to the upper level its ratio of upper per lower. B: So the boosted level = 37.7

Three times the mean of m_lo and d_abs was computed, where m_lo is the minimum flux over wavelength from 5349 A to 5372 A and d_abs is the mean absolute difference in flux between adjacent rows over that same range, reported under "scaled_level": 53.3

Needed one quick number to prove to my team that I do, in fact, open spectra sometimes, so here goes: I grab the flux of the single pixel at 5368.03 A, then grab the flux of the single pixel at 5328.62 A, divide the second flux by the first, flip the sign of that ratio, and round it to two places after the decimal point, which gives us -1.01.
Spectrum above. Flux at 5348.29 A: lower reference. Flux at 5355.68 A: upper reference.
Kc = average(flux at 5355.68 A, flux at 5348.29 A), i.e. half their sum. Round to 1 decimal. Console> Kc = 36.7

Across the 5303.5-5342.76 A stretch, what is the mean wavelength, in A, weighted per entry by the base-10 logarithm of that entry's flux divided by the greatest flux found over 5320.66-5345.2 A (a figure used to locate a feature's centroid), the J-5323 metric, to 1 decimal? 5324.6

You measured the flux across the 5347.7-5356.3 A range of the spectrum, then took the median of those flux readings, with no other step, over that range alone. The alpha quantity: 35.7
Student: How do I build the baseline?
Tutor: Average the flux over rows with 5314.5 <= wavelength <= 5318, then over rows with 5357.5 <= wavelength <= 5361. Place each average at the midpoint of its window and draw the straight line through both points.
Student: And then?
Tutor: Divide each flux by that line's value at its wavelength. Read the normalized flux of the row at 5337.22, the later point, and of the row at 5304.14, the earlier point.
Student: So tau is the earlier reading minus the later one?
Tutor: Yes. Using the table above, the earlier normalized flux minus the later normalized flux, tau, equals 0.141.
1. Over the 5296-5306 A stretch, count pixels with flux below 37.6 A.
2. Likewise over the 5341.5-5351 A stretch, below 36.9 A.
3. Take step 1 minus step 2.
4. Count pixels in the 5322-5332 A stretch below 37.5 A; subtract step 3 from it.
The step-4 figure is 12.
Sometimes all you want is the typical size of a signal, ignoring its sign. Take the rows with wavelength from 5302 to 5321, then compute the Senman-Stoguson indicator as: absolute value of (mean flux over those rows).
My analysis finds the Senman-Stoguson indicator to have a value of 37.8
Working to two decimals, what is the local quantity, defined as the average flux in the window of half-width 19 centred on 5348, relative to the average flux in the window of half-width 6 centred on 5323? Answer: 1.02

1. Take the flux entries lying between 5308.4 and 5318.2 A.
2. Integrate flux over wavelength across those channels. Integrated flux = 361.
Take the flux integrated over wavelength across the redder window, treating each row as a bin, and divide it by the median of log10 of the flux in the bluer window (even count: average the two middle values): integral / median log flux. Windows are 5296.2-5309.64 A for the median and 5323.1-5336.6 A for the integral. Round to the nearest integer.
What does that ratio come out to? 310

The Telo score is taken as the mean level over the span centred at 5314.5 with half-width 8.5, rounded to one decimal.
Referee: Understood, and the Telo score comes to 37.1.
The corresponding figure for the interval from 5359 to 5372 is 37.8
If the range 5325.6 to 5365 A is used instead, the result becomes 37.4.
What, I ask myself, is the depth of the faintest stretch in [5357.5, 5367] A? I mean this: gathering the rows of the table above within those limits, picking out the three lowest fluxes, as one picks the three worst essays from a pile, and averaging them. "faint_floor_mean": 37.7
